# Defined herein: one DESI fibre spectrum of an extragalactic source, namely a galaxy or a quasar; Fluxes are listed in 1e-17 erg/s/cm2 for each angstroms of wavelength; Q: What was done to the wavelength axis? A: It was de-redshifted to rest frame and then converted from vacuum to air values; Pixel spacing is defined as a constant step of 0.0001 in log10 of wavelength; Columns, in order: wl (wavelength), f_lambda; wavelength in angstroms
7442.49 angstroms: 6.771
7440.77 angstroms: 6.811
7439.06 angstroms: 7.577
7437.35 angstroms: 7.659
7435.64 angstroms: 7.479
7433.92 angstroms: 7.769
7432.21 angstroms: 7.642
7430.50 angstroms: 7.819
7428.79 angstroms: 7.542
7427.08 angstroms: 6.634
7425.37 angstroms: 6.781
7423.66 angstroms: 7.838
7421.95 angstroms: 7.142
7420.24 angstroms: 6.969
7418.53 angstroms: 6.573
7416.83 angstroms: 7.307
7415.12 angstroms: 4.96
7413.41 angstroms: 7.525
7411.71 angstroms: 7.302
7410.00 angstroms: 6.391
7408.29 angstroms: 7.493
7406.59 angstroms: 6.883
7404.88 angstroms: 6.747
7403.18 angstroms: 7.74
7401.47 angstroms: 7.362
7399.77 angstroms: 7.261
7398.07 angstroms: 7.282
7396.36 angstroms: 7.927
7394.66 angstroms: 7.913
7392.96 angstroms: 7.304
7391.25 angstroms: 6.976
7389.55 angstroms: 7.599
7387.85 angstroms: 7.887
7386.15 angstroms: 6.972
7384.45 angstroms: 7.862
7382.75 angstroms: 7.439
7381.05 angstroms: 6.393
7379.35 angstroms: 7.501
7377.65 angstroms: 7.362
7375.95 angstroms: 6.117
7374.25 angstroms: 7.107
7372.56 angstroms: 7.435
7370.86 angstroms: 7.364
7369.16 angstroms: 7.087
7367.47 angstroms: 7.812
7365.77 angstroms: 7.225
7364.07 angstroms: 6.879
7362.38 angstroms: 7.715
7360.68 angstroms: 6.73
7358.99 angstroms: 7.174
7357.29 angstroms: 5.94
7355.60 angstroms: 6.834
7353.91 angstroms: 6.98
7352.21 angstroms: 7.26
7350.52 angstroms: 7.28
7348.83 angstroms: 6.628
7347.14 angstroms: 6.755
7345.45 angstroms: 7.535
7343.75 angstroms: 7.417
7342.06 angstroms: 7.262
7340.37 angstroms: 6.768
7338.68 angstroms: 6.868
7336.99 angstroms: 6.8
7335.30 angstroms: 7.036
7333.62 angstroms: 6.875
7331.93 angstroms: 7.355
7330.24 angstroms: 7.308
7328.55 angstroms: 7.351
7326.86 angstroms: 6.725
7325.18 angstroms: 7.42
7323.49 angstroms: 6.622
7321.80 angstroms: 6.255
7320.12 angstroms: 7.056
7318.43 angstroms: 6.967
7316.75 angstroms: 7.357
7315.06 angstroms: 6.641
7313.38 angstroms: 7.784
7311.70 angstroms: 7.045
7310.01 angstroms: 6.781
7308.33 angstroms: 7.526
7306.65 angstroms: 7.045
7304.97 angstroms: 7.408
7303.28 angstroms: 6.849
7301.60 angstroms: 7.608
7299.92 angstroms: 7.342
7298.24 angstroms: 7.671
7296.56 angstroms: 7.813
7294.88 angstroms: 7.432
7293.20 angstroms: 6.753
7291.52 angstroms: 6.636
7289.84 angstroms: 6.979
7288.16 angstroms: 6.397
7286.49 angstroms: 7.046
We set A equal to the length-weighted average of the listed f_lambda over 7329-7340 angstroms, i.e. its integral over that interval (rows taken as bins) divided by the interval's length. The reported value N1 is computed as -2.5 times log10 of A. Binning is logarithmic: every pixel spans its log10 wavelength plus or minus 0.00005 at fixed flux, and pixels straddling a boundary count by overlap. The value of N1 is -2.12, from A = 7.04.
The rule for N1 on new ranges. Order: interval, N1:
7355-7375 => -2.13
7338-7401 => -2.14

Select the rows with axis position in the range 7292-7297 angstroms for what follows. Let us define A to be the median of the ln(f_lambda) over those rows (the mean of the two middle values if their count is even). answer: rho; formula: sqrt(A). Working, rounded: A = 2.01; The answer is 1.416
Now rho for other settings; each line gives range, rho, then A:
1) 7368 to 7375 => 1.407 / 1.98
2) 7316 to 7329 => 1.396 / 1.95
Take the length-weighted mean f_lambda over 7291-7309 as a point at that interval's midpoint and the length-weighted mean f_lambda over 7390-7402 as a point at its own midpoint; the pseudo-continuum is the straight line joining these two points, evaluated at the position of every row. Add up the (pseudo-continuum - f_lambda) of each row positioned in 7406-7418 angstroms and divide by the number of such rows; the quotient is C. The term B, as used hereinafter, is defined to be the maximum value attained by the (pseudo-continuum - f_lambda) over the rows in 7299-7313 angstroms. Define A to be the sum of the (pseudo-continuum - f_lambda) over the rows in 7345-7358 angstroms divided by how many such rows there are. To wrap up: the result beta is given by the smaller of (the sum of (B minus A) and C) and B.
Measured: 0.5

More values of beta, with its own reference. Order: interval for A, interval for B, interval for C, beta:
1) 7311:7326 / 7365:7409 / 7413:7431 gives 1.3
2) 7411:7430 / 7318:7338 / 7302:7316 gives 0.7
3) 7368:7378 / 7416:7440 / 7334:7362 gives 0.9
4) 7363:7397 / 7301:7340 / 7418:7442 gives 1.1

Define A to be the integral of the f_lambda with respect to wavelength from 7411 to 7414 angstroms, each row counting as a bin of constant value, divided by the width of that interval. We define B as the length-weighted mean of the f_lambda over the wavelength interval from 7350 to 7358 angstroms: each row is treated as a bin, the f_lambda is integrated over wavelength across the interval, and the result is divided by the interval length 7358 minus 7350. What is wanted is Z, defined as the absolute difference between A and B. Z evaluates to 0.57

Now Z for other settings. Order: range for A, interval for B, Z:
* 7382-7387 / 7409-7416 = 0.87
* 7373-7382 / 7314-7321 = 0.10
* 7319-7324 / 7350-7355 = 0.49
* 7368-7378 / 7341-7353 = 0.06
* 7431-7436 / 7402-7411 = 0.59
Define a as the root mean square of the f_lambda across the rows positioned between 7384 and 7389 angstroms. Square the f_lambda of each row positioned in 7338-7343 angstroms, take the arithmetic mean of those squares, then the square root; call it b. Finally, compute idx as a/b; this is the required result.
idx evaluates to 1.09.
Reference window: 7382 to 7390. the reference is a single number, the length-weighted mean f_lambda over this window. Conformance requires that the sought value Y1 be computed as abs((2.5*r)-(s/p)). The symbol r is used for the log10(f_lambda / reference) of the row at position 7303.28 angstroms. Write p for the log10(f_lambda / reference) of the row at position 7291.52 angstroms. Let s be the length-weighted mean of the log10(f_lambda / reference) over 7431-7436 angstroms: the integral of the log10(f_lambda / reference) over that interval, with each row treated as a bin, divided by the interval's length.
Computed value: 0.0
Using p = -0.056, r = -0.043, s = 0.006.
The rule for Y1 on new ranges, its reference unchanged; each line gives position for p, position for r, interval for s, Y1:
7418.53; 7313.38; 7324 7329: 0.4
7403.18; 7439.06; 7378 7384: 2.2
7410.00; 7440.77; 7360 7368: 0.4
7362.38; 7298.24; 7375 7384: 3.8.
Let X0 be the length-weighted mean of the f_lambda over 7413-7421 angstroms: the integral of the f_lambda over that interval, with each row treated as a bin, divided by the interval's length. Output 6.6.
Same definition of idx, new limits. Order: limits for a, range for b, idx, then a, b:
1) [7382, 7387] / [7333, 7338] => 1.08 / 7.4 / 6.9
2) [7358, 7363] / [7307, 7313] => 1.01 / 7.2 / 7.1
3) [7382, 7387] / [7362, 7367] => 1.02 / 7.4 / 7.3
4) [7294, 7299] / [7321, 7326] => 1.13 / 7.6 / 6.8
